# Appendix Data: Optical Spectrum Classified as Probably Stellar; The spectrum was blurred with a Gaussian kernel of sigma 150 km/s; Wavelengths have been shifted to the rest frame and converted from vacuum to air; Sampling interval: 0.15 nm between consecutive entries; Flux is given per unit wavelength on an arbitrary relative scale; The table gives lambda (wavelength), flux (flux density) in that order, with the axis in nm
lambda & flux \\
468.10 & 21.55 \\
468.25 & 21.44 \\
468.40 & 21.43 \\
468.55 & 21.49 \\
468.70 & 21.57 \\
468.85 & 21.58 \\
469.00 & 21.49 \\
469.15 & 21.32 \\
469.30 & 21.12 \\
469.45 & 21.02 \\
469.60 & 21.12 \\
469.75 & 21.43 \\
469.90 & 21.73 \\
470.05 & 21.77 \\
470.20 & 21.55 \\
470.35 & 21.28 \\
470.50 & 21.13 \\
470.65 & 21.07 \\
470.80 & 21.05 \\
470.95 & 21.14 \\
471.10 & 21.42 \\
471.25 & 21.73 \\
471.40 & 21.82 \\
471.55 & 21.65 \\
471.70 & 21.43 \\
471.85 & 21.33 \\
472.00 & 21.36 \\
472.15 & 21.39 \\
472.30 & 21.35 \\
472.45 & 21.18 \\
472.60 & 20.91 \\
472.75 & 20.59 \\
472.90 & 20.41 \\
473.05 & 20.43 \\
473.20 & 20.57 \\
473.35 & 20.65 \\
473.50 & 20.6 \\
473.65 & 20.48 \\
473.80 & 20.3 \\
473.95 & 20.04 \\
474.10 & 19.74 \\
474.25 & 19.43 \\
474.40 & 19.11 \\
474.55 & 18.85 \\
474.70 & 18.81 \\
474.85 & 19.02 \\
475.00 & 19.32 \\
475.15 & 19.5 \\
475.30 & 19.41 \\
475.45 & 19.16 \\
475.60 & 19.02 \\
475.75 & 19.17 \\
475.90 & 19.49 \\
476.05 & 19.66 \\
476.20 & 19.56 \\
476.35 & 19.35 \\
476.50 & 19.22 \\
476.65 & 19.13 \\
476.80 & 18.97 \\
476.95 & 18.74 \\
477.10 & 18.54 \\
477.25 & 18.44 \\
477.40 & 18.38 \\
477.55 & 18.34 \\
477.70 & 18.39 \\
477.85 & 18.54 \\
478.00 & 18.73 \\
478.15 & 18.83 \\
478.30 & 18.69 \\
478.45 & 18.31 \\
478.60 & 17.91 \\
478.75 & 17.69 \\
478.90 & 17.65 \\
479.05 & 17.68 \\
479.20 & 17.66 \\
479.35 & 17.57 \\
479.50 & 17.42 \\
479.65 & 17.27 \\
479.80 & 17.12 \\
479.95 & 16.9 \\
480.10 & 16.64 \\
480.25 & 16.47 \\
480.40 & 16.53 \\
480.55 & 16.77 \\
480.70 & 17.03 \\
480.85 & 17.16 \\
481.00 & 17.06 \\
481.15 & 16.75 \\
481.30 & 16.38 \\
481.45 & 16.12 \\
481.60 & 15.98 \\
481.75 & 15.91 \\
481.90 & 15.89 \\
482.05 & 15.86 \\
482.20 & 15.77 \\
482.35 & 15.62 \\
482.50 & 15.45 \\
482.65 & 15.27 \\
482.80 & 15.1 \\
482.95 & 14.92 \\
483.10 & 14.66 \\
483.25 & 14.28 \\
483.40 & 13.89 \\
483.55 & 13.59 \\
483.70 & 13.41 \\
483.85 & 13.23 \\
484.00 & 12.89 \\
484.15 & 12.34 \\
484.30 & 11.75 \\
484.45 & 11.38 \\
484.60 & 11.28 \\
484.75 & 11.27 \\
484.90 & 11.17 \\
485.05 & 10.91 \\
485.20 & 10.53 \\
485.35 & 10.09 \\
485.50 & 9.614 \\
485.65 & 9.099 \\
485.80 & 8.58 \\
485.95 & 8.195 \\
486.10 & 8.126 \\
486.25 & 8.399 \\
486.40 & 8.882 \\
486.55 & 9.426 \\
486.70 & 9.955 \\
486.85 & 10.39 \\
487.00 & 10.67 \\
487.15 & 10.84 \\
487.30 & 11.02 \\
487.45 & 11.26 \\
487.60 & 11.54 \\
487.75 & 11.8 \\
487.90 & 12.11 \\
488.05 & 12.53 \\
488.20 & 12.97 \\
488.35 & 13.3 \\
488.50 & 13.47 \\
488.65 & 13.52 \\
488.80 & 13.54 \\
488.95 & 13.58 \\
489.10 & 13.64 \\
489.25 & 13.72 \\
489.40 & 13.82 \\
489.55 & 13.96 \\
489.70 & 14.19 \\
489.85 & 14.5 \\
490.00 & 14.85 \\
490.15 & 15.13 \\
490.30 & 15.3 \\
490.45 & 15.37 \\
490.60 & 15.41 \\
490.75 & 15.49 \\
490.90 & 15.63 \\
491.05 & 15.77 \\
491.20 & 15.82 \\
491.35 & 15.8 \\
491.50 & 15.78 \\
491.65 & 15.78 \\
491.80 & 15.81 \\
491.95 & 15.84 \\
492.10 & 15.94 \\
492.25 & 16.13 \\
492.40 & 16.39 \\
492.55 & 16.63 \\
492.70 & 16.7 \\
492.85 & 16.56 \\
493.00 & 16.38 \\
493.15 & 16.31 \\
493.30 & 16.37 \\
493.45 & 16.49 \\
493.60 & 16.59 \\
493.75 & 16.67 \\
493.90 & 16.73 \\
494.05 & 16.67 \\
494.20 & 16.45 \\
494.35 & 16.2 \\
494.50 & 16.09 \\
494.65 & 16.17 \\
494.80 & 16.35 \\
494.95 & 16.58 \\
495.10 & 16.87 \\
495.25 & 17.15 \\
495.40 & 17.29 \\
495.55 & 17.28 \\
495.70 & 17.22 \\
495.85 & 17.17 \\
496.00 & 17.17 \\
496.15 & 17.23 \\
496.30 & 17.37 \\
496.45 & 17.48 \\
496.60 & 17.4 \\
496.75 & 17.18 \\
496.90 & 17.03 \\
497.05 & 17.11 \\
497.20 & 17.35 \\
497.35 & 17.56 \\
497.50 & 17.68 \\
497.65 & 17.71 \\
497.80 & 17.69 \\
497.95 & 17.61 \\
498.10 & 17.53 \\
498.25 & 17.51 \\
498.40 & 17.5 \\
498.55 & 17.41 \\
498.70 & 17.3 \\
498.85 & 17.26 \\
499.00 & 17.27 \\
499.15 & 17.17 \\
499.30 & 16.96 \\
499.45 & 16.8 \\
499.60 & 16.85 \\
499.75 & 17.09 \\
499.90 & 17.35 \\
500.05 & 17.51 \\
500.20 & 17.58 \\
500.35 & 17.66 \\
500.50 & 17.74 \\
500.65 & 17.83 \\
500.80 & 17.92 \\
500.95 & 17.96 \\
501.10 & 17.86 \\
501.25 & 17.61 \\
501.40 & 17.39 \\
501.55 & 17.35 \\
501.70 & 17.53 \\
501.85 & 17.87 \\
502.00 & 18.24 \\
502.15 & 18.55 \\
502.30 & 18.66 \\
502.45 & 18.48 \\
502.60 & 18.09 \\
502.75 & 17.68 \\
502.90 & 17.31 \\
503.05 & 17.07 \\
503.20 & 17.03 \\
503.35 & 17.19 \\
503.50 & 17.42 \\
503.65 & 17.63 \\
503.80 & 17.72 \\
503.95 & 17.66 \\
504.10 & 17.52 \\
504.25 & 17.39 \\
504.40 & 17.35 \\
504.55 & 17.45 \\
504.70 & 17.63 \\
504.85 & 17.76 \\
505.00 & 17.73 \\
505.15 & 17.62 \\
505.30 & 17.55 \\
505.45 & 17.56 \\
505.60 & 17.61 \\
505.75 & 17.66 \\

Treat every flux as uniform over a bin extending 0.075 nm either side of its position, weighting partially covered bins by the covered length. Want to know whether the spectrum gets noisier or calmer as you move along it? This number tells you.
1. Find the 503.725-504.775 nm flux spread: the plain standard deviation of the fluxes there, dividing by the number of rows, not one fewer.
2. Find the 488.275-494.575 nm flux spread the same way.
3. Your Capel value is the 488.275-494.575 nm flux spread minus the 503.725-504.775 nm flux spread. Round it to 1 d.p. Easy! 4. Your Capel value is 1.0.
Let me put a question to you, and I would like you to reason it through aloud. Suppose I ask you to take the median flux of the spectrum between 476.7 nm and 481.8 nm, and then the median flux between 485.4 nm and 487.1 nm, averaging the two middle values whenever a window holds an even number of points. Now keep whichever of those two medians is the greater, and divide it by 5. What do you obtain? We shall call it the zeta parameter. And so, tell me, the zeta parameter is 3.52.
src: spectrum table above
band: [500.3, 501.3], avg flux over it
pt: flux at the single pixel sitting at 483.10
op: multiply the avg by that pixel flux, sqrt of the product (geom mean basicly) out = 16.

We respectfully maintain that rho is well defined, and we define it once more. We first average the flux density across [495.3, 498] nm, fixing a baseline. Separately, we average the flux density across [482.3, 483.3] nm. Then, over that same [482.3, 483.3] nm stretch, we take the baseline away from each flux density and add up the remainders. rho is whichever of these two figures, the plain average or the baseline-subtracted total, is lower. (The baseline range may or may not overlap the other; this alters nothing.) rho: -16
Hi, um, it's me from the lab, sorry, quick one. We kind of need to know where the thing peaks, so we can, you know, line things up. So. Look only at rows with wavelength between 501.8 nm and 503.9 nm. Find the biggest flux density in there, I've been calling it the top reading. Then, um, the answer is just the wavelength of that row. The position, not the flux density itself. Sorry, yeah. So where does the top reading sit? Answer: 502.30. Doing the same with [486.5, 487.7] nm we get 487.60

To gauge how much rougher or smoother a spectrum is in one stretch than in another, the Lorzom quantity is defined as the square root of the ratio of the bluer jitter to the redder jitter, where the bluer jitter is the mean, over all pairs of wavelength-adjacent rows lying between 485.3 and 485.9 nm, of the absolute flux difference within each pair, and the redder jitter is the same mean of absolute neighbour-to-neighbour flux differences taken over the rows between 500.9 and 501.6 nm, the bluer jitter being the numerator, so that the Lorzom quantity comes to 1.82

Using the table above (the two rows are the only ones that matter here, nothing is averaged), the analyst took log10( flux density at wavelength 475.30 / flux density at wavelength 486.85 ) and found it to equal 0.27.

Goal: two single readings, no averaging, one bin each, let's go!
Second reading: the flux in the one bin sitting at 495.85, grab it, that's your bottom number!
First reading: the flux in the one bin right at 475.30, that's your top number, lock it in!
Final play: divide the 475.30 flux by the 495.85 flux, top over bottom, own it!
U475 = 1.13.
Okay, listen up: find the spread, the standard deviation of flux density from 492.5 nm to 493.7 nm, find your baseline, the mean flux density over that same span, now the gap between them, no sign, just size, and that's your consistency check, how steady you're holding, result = 16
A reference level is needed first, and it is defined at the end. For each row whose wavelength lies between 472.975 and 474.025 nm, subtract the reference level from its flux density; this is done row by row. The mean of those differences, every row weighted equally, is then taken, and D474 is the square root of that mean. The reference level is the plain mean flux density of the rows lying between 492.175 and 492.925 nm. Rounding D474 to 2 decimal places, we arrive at 1.99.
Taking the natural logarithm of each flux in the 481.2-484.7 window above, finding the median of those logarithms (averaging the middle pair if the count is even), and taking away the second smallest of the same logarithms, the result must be 0.27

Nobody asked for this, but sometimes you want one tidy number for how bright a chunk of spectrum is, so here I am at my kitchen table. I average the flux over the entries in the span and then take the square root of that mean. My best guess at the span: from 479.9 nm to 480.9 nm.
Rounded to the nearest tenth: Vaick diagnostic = 4.1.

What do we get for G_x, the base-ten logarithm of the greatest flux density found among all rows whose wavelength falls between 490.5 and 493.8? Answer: 1.22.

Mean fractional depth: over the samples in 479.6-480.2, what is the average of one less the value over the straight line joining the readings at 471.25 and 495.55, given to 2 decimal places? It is 0.16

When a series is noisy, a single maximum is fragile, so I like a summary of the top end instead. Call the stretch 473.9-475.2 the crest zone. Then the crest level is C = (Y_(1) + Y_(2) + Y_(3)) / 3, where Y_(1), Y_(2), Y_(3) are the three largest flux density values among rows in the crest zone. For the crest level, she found 19.8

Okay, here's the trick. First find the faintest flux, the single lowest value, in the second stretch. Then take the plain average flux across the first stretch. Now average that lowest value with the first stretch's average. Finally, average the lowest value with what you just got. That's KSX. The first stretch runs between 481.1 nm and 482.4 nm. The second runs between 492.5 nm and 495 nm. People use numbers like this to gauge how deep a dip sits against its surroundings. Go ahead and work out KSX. 16.1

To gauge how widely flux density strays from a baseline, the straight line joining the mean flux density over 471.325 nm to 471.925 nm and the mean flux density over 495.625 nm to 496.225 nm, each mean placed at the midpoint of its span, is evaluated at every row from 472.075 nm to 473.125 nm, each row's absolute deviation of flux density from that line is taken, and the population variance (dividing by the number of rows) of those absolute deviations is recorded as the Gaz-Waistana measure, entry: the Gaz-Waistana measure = 0.12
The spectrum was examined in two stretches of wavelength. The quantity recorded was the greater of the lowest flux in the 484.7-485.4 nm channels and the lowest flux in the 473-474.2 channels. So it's 19.7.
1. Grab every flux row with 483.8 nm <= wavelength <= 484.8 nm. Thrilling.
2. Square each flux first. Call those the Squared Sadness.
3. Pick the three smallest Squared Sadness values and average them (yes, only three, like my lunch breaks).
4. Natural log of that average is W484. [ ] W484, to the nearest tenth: 4.9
